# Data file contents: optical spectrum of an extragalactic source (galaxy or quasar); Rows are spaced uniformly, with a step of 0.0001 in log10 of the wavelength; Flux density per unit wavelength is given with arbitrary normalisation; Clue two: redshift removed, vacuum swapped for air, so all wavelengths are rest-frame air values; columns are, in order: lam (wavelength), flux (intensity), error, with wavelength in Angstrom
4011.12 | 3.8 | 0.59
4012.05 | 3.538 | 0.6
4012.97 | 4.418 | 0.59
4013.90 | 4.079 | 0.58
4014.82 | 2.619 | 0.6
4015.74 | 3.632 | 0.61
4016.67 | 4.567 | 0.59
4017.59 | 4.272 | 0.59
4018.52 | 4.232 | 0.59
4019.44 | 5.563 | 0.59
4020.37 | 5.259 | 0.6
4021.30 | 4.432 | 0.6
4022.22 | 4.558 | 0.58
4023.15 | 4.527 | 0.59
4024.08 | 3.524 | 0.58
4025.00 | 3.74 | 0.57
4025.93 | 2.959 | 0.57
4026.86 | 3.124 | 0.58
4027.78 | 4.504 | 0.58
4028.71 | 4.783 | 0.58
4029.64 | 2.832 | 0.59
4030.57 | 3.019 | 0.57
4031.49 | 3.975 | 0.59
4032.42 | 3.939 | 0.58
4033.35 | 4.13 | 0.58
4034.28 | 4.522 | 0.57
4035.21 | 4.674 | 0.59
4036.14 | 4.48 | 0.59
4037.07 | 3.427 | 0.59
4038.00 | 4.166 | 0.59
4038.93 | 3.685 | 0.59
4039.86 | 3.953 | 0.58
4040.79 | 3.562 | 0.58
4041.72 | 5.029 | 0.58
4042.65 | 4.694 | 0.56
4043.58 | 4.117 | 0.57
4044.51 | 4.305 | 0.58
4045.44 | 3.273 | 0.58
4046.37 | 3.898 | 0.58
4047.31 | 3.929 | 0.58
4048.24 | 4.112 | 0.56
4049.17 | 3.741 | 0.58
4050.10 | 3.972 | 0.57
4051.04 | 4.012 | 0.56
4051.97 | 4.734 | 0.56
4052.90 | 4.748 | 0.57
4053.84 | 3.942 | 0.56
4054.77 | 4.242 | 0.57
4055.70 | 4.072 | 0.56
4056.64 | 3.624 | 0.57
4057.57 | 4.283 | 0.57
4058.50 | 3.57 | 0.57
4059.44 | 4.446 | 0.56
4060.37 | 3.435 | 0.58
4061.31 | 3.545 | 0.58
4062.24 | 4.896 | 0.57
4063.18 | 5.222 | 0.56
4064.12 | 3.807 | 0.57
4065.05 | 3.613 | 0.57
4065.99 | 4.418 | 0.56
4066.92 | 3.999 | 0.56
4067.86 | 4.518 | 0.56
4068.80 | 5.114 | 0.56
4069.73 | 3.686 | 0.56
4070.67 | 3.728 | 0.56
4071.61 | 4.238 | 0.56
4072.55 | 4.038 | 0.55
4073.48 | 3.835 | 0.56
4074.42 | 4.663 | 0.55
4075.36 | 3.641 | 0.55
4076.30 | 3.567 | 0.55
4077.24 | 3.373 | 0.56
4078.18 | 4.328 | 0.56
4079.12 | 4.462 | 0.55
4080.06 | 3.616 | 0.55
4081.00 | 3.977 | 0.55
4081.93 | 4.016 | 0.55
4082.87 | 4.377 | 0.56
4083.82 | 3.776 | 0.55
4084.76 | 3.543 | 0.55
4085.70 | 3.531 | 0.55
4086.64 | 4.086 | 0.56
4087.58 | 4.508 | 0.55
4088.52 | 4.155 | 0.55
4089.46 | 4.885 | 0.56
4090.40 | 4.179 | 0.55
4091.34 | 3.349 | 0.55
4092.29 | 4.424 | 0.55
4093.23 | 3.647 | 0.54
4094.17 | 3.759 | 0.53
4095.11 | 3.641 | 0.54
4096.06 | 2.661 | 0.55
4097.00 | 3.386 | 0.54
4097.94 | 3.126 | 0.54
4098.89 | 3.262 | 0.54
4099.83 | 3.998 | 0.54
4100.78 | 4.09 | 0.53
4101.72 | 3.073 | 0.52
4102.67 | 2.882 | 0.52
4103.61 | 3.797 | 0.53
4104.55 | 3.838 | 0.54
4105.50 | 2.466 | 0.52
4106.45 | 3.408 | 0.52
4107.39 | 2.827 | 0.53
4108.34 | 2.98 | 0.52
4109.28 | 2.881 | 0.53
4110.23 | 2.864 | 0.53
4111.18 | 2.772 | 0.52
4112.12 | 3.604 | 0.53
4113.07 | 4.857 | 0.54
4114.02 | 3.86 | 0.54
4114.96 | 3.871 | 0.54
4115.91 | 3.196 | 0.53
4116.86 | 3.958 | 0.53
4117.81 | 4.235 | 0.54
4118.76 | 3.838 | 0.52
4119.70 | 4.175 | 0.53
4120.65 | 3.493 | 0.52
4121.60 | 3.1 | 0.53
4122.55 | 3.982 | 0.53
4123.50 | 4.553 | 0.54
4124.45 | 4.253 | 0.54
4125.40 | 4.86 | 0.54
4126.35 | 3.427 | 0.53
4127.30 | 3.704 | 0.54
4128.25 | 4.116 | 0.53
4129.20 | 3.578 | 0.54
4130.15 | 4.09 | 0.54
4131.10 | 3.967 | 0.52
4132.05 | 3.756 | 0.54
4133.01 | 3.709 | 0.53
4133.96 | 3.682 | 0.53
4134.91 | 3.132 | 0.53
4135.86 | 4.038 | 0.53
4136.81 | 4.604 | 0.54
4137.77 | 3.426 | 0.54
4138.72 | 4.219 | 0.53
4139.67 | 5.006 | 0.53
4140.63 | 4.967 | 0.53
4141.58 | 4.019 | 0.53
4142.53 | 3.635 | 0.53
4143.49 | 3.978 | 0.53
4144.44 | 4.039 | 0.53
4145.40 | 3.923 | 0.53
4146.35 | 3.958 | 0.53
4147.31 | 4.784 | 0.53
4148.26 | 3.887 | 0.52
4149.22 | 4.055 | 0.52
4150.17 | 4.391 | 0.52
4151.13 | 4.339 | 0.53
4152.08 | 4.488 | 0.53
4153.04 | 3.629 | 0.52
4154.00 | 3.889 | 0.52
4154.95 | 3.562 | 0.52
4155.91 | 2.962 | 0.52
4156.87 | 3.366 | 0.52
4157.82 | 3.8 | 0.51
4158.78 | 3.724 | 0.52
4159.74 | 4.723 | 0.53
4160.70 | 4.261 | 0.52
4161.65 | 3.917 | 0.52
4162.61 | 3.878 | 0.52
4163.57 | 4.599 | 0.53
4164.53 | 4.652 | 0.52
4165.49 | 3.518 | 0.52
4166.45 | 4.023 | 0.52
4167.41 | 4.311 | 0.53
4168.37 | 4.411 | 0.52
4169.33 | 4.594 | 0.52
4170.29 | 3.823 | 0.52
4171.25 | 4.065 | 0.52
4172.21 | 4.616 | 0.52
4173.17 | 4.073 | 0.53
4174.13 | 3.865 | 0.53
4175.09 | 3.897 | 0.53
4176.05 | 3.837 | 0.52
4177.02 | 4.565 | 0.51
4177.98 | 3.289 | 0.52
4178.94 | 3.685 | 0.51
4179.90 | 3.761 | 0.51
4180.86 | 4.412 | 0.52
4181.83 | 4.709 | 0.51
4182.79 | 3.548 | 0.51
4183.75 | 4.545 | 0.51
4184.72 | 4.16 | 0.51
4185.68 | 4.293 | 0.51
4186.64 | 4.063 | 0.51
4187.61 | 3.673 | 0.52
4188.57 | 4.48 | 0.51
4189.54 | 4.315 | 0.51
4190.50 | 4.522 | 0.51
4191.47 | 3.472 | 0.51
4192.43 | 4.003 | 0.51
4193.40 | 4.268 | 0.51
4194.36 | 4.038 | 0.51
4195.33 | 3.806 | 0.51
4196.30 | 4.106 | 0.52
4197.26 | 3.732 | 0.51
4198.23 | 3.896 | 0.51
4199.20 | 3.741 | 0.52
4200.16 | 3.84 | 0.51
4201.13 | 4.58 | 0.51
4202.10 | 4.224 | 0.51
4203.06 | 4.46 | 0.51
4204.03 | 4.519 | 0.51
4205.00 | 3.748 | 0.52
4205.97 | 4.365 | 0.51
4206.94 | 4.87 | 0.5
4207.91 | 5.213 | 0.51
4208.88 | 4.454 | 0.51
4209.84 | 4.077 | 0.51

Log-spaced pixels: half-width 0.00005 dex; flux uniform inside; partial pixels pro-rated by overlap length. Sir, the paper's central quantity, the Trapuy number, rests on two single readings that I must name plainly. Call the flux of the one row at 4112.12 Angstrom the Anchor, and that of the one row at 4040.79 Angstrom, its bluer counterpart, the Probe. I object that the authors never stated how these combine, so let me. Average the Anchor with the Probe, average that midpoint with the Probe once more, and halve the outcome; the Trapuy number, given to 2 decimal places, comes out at 1.79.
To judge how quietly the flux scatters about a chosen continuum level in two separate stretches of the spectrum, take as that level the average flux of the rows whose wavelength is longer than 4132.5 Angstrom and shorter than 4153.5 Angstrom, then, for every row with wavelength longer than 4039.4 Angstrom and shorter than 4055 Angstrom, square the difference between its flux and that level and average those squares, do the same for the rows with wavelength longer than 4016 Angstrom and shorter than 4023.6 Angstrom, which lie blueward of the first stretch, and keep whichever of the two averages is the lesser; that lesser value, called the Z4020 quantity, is 0.20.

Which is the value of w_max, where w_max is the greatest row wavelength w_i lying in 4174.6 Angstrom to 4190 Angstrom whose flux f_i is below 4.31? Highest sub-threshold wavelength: 4187.61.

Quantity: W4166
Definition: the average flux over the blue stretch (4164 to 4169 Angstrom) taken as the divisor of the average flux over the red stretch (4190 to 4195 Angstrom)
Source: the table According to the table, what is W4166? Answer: 0.97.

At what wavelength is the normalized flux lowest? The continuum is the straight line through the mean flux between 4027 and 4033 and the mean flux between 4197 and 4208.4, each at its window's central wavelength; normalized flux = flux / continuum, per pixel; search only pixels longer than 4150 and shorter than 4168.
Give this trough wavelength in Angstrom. 4155.91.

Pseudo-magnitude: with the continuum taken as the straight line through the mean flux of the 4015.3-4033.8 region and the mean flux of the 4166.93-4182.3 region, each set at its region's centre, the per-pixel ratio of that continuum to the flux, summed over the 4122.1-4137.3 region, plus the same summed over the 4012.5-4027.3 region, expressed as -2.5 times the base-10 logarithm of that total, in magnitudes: -3.807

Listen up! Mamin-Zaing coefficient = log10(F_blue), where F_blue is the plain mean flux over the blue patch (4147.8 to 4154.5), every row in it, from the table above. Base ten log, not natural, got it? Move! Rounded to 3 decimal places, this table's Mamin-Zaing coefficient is 0.612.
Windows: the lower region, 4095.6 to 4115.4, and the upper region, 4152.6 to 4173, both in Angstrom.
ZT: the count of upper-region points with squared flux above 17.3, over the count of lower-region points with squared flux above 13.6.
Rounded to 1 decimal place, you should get 1.1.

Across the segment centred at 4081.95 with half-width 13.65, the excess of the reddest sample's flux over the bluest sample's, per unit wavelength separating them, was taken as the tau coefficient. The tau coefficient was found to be -0.06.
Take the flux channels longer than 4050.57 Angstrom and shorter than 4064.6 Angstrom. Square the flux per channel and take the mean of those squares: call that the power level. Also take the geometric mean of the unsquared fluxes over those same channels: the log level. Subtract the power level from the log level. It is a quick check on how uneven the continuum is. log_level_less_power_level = -13.5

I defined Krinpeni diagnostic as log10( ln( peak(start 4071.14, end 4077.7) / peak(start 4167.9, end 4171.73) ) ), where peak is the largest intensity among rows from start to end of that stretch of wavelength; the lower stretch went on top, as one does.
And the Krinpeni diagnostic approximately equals -1.8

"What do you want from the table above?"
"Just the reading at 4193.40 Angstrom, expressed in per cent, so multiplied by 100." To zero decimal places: 427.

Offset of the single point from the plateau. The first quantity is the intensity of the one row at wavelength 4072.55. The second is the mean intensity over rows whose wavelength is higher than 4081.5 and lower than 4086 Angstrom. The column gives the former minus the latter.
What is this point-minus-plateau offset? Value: 0.19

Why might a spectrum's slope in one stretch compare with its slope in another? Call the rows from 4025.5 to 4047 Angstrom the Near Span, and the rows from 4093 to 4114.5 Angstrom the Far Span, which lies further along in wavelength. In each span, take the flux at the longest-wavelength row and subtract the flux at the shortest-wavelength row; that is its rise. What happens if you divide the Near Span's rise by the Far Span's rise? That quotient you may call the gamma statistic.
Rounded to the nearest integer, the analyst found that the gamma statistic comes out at 4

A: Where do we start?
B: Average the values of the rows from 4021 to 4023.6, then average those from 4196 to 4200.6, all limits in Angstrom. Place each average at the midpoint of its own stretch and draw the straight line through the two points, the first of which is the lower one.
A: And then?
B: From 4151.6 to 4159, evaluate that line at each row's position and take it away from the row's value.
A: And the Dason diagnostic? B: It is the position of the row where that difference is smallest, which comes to 4155.91 Angstrom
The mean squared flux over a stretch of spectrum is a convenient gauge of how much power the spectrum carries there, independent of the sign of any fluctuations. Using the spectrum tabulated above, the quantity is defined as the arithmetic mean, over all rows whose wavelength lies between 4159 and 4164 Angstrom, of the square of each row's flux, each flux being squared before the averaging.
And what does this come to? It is 18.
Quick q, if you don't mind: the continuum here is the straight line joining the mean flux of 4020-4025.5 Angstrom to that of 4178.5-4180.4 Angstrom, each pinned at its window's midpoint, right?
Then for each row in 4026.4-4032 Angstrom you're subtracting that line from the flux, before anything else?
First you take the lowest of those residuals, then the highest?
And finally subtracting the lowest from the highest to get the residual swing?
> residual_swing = 1.95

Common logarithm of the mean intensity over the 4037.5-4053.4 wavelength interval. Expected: 0.614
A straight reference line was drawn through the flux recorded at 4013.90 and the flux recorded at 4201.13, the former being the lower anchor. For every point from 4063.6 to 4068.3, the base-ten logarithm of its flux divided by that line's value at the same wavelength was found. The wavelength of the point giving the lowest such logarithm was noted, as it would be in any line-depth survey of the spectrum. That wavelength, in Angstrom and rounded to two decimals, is 4065.05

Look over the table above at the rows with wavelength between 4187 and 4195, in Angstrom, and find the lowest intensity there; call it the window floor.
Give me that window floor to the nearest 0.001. 3.472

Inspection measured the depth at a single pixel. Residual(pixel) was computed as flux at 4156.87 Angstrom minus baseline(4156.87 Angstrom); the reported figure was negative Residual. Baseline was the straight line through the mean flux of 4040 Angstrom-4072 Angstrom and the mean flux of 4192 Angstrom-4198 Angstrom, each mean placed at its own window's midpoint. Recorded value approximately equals 0.7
